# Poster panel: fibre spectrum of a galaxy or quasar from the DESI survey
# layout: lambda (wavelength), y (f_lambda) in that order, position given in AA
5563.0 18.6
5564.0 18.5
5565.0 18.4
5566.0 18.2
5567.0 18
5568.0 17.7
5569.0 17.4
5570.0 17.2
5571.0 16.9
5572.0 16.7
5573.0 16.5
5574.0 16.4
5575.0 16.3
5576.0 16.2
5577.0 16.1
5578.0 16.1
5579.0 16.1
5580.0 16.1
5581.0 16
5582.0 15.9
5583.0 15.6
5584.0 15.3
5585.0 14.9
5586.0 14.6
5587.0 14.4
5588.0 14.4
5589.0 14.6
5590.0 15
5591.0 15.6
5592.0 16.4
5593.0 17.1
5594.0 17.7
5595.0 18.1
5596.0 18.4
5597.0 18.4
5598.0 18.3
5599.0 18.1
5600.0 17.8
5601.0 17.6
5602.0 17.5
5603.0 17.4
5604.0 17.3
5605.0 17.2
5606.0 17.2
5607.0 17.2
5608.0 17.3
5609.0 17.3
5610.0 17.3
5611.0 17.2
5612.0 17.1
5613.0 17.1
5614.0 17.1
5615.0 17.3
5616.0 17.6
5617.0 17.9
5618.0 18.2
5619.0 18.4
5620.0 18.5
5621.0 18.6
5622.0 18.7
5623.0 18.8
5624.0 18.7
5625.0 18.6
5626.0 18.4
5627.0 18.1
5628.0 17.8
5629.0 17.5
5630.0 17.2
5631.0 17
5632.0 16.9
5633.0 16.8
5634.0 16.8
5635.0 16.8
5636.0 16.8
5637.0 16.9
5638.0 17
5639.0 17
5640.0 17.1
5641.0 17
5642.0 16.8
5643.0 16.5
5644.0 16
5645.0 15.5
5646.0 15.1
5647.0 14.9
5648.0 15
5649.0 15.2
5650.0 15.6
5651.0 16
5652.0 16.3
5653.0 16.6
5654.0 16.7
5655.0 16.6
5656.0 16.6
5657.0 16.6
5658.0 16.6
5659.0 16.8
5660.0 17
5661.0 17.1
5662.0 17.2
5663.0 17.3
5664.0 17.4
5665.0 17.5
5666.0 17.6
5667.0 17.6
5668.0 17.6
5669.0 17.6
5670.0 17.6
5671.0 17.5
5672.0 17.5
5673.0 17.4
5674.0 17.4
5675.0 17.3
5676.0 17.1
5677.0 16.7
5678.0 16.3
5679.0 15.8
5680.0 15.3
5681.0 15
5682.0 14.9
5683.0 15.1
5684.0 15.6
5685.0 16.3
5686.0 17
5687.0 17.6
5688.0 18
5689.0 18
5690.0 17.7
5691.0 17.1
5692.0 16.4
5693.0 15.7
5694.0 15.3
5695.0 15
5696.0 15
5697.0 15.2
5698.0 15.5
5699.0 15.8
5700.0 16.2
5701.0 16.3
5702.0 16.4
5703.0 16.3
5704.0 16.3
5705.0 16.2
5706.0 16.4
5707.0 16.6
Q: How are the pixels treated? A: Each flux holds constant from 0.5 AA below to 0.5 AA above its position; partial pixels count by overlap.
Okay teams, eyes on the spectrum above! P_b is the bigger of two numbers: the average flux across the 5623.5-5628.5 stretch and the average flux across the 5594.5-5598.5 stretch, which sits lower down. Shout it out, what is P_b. 18.3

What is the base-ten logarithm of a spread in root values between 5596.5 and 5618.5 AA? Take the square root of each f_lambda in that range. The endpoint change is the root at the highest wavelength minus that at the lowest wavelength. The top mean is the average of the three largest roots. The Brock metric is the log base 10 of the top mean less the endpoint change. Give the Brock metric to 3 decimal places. 0.634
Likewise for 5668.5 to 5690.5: 0.625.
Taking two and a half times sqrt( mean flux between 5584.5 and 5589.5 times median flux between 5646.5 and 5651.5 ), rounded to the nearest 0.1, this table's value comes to 37.2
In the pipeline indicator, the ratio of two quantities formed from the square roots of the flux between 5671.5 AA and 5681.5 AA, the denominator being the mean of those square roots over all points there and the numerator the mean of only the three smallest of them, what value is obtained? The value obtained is 0.963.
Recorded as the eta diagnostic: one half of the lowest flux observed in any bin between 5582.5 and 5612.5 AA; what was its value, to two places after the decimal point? 7.20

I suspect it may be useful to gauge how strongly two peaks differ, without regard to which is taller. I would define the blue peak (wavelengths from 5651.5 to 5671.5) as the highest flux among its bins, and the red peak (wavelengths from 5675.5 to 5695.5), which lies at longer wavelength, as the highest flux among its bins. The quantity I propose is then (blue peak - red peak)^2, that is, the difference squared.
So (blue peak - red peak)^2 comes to 0.16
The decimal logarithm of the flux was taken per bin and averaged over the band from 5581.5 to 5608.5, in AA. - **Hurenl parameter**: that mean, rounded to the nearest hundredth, 1.22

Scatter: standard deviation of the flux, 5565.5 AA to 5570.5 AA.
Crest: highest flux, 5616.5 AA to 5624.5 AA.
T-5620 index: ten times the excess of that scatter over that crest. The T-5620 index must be -184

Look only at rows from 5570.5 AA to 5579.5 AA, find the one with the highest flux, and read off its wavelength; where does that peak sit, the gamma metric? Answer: 5571.0 AA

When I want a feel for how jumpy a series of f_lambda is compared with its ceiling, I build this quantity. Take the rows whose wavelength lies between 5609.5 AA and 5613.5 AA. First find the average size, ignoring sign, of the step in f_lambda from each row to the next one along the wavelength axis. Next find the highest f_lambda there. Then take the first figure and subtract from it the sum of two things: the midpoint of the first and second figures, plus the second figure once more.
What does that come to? -26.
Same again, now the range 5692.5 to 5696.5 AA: -23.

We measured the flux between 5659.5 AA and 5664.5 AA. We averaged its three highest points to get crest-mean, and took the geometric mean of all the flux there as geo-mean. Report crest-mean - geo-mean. 0.101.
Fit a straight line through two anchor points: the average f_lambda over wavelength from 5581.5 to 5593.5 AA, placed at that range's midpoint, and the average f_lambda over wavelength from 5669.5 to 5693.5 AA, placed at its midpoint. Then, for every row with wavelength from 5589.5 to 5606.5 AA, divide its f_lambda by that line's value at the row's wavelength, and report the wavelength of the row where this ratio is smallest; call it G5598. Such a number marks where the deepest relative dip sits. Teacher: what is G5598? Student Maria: 5590.0 AA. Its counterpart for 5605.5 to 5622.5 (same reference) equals 5614.0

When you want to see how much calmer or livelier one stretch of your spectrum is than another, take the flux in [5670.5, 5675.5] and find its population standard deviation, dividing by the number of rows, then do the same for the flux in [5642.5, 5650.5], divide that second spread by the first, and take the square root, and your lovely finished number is 2.6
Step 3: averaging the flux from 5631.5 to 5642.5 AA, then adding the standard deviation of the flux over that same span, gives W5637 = 17.0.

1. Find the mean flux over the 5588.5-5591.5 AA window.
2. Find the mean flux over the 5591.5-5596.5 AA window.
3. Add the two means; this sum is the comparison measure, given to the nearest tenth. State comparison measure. 32.6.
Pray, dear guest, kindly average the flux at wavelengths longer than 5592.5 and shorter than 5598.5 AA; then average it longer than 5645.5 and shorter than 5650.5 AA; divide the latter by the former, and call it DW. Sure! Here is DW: 0.84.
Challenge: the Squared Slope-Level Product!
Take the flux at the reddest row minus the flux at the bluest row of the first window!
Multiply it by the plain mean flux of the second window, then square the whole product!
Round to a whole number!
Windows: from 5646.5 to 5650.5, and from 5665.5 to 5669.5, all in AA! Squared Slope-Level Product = 152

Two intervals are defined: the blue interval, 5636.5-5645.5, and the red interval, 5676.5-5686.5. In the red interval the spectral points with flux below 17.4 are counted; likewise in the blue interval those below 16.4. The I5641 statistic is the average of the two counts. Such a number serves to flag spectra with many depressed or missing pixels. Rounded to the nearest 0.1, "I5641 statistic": 6.0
